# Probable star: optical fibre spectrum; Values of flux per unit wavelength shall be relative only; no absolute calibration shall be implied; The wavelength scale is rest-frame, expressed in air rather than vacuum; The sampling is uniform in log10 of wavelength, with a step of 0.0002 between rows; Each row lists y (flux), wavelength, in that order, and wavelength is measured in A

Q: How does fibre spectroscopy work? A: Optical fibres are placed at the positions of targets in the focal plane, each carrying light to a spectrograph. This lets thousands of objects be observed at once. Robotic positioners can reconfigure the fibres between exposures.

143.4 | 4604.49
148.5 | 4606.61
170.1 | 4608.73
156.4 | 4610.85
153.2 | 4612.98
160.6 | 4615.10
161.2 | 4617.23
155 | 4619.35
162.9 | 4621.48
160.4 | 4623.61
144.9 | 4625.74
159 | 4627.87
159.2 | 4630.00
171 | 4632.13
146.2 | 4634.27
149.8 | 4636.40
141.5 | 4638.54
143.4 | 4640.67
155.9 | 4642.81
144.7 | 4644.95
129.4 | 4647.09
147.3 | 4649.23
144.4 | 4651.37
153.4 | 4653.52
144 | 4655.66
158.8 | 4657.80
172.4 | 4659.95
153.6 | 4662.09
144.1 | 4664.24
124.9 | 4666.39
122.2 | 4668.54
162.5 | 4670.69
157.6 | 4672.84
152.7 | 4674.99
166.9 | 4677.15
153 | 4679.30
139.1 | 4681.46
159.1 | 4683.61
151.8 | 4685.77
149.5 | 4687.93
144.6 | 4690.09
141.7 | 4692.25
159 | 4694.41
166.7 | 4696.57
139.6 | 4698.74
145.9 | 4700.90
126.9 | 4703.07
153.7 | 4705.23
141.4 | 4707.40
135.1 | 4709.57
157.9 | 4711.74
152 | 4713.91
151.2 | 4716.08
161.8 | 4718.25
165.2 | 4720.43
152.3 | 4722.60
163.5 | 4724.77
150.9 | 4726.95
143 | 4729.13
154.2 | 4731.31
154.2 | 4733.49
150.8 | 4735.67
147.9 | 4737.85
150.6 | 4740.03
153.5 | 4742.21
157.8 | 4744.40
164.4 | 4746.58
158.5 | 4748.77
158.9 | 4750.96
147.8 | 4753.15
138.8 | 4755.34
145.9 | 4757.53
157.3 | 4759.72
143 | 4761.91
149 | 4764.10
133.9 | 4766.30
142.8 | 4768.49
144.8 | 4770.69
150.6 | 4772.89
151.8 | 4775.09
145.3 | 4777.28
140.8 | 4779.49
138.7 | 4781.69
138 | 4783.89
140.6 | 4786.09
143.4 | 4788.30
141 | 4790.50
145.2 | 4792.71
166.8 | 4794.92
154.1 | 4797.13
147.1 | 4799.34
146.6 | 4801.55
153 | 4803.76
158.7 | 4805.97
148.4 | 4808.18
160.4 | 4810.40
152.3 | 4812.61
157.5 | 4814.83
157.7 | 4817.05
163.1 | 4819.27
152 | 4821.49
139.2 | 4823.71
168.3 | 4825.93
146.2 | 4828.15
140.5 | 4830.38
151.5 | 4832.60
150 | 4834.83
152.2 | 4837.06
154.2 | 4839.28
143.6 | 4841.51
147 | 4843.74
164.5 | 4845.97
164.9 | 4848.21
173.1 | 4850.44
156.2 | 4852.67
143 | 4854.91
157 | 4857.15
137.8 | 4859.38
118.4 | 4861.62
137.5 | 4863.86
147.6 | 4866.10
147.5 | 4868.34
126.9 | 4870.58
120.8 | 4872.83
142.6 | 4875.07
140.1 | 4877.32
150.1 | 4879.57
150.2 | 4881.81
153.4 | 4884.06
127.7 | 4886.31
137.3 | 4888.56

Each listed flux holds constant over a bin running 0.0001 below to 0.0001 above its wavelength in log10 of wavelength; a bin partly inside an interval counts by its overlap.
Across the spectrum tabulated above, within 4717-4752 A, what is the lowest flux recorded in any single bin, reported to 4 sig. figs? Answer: 143.0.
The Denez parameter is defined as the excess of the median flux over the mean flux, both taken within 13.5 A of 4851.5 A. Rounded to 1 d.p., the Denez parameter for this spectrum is 0.8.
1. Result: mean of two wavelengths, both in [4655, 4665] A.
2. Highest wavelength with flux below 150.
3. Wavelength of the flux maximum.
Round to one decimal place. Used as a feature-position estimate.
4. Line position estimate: 4662.1 A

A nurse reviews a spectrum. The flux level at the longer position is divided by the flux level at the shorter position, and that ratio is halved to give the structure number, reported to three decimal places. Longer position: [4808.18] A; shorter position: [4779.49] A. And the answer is 0.527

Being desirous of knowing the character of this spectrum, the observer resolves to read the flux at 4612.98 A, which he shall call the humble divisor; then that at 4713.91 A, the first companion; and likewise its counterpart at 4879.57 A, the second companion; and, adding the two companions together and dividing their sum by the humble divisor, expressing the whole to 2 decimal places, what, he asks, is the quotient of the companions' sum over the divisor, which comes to 1.97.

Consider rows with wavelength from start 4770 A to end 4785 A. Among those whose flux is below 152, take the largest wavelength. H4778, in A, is 4783.89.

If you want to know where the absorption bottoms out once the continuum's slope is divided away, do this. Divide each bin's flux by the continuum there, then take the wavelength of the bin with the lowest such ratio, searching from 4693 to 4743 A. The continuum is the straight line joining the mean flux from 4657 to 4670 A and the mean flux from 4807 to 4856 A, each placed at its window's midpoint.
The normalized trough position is 4703.07 A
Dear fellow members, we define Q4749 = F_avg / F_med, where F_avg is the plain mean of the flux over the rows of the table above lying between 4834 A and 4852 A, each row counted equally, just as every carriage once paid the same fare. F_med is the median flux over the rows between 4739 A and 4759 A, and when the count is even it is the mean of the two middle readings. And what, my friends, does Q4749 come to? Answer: 1.02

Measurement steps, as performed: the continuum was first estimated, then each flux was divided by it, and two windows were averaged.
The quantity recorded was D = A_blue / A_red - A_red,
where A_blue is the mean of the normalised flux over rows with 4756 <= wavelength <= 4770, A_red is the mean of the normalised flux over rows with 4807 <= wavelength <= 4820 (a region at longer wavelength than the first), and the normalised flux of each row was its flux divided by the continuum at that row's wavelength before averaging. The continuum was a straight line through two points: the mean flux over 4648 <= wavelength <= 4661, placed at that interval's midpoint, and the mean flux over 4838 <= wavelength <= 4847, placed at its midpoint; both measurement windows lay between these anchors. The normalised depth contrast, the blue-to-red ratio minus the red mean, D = -0.10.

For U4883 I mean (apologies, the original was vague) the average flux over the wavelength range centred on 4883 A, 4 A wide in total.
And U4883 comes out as 152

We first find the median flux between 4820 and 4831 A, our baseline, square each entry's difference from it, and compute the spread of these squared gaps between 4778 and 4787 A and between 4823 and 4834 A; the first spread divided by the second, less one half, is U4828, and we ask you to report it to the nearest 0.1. -0.4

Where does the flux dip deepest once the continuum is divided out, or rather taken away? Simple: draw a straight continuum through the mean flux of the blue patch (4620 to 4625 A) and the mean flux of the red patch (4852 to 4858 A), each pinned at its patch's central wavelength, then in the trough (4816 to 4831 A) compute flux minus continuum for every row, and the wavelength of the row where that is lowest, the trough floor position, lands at 4823.71 A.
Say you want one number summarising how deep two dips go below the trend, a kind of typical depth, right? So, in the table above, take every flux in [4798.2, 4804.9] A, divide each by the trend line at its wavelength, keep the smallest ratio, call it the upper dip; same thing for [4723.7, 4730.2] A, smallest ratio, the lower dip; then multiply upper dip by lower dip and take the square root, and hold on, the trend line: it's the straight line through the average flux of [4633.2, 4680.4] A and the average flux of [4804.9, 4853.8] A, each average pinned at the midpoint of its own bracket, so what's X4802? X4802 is 0.950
